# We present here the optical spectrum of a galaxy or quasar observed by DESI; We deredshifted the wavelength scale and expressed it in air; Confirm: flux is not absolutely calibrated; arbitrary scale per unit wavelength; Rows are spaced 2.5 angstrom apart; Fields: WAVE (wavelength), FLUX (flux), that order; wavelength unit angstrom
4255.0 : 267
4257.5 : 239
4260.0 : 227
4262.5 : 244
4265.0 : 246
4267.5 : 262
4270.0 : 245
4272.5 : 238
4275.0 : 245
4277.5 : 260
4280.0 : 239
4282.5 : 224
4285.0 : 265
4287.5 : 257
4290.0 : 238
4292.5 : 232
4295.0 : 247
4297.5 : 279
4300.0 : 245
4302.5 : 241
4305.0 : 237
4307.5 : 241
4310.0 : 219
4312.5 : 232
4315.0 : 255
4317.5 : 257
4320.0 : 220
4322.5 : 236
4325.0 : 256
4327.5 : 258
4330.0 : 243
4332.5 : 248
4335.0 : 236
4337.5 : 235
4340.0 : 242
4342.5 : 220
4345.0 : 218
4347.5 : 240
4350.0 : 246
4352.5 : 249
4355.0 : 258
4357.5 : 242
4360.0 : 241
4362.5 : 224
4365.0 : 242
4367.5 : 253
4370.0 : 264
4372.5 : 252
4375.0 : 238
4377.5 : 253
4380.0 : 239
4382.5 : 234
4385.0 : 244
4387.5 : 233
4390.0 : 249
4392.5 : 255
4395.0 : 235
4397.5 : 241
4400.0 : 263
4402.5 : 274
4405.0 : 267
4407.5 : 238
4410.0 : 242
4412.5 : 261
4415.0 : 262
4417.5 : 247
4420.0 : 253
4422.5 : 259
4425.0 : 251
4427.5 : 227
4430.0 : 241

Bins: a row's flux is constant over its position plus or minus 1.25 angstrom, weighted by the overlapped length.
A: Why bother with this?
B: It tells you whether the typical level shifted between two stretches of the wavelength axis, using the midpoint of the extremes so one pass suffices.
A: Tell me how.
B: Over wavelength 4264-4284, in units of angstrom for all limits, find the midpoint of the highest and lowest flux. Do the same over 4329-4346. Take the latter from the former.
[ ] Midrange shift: 10.0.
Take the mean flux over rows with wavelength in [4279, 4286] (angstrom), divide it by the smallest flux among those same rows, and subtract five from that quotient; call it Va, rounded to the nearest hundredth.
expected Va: -3.92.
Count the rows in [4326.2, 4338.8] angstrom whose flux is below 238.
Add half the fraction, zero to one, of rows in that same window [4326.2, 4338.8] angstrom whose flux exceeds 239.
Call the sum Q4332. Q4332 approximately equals 2.3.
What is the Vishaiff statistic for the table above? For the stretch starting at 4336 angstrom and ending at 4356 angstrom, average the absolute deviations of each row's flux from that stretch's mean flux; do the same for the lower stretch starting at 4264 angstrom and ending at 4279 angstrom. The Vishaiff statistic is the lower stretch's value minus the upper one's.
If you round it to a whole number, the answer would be -3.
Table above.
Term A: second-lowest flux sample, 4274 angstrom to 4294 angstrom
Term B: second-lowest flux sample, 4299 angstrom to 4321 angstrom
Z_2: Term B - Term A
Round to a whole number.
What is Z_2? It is -12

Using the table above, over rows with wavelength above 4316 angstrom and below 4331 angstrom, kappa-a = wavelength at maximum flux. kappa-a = 4327.5 angstrom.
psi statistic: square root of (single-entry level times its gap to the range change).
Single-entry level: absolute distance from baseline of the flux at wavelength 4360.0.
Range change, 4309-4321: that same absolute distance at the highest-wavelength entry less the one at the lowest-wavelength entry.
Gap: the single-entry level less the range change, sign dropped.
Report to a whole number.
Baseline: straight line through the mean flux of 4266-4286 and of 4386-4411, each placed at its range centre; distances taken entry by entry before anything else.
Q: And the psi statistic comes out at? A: 8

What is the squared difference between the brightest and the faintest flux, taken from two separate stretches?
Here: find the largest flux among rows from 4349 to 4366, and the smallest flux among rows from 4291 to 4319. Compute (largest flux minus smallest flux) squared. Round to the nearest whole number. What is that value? 1521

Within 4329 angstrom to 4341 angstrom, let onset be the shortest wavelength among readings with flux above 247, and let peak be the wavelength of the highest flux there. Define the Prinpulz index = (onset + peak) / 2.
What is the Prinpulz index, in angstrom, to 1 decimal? 4332.5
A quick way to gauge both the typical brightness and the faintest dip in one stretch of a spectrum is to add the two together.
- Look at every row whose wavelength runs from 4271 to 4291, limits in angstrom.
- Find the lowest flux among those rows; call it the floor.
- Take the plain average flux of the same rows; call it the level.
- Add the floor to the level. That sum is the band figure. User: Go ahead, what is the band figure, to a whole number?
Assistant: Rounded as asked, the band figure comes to 470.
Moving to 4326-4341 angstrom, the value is 479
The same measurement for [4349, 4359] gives 491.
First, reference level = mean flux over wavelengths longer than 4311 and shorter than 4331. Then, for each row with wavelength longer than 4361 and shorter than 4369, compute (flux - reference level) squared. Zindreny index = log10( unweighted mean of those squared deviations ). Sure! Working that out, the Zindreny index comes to 2.22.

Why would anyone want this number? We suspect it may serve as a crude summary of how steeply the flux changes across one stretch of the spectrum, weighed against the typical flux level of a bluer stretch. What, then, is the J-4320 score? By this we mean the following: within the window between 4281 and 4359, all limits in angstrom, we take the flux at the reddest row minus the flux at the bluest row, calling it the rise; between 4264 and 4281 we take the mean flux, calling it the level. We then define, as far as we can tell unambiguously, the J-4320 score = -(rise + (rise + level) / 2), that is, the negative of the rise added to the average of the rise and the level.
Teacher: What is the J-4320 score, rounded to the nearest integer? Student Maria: -151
